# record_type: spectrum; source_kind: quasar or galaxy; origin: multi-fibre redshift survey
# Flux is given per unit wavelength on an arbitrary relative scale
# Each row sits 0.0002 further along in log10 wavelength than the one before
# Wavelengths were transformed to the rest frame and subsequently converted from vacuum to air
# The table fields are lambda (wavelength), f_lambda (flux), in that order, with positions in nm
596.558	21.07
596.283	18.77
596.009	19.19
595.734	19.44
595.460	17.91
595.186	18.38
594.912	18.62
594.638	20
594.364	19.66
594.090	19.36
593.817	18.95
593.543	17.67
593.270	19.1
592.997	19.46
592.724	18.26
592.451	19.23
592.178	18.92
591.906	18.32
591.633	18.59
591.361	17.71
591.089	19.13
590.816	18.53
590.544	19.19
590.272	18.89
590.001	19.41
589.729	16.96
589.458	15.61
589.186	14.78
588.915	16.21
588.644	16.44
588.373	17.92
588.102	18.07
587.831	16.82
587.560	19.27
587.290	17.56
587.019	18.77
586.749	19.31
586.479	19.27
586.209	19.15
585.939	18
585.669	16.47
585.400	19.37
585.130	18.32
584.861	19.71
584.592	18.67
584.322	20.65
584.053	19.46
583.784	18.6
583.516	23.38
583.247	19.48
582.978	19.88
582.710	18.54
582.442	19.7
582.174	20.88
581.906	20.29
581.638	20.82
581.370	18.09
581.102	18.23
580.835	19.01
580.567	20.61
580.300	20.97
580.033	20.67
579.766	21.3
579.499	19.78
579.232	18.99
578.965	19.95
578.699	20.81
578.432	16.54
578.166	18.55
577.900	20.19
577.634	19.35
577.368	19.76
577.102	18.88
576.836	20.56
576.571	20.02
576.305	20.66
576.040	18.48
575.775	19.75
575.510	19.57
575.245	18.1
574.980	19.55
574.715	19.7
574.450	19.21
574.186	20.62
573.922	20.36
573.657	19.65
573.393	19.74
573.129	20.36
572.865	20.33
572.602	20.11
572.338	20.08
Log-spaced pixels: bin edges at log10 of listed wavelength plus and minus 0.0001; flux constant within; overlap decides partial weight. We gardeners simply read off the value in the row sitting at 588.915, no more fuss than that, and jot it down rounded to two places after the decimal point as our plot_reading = 16.21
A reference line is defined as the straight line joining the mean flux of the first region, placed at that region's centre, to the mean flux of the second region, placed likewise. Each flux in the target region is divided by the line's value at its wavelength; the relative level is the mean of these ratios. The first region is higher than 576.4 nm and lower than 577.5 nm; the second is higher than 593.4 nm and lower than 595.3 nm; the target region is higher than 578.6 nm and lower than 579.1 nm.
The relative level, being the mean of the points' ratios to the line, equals 1.03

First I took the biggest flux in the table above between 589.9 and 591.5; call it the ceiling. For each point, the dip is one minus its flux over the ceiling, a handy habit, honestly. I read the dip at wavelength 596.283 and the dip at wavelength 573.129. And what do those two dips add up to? -0.016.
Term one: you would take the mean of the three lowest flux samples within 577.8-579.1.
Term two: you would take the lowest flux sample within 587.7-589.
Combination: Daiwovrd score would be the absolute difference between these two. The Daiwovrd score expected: 2.1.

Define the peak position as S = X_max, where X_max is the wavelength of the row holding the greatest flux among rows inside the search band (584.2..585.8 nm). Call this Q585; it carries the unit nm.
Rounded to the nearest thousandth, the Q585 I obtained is 584.322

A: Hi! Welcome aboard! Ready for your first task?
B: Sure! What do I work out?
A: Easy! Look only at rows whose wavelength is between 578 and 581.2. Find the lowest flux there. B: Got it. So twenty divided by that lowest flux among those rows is 1.21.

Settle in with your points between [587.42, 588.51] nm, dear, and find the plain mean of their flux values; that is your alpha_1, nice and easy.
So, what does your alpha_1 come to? 18.0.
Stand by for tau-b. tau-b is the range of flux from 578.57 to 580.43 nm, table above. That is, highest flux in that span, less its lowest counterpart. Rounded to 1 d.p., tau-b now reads 2.3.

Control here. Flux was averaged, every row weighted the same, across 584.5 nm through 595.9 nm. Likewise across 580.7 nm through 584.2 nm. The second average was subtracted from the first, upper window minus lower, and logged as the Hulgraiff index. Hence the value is -1.4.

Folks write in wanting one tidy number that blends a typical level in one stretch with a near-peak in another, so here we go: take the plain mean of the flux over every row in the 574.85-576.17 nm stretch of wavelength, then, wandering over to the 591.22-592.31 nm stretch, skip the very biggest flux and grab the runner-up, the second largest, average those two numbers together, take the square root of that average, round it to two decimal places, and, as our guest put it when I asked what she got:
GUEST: 4.34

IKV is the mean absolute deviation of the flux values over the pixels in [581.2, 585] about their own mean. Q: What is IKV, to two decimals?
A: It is 0.96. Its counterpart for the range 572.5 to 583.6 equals 0.80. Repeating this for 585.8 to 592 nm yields 1.04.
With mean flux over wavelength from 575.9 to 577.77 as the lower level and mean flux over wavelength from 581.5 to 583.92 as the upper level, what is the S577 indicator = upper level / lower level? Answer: 1.03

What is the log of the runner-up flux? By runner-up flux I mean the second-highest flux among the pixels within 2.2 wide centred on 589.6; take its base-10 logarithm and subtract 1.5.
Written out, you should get -0.217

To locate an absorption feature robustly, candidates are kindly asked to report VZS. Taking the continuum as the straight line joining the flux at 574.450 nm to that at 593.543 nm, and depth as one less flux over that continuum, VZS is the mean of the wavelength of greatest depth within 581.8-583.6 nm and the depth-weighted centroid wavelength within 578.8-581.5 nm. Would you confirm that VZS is 581.28 nm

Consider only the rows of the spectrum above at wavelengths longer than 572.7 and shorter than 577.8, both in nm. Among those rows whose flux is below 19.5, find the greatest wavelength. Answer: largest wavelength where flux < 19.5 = 577.634 nm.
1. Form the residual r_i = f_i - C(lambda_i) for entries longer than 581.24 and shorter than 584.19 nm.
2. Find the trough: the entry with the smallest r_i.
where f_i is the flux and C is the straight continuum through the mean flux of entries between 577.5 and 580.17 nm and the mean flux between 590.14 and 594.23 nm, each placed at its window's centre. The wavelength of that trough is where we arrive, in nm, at 581.370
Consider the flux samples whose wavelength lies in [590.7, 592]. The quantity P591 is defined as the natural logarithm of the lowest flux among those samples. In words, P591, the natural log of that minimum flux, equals 2.87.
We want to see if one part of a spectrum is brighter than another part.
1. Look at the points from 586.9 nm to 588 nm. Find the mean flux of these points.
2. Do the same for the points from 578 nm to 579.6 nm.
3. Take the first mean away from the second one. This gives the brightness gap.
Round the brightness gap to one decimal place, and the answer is 1.0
